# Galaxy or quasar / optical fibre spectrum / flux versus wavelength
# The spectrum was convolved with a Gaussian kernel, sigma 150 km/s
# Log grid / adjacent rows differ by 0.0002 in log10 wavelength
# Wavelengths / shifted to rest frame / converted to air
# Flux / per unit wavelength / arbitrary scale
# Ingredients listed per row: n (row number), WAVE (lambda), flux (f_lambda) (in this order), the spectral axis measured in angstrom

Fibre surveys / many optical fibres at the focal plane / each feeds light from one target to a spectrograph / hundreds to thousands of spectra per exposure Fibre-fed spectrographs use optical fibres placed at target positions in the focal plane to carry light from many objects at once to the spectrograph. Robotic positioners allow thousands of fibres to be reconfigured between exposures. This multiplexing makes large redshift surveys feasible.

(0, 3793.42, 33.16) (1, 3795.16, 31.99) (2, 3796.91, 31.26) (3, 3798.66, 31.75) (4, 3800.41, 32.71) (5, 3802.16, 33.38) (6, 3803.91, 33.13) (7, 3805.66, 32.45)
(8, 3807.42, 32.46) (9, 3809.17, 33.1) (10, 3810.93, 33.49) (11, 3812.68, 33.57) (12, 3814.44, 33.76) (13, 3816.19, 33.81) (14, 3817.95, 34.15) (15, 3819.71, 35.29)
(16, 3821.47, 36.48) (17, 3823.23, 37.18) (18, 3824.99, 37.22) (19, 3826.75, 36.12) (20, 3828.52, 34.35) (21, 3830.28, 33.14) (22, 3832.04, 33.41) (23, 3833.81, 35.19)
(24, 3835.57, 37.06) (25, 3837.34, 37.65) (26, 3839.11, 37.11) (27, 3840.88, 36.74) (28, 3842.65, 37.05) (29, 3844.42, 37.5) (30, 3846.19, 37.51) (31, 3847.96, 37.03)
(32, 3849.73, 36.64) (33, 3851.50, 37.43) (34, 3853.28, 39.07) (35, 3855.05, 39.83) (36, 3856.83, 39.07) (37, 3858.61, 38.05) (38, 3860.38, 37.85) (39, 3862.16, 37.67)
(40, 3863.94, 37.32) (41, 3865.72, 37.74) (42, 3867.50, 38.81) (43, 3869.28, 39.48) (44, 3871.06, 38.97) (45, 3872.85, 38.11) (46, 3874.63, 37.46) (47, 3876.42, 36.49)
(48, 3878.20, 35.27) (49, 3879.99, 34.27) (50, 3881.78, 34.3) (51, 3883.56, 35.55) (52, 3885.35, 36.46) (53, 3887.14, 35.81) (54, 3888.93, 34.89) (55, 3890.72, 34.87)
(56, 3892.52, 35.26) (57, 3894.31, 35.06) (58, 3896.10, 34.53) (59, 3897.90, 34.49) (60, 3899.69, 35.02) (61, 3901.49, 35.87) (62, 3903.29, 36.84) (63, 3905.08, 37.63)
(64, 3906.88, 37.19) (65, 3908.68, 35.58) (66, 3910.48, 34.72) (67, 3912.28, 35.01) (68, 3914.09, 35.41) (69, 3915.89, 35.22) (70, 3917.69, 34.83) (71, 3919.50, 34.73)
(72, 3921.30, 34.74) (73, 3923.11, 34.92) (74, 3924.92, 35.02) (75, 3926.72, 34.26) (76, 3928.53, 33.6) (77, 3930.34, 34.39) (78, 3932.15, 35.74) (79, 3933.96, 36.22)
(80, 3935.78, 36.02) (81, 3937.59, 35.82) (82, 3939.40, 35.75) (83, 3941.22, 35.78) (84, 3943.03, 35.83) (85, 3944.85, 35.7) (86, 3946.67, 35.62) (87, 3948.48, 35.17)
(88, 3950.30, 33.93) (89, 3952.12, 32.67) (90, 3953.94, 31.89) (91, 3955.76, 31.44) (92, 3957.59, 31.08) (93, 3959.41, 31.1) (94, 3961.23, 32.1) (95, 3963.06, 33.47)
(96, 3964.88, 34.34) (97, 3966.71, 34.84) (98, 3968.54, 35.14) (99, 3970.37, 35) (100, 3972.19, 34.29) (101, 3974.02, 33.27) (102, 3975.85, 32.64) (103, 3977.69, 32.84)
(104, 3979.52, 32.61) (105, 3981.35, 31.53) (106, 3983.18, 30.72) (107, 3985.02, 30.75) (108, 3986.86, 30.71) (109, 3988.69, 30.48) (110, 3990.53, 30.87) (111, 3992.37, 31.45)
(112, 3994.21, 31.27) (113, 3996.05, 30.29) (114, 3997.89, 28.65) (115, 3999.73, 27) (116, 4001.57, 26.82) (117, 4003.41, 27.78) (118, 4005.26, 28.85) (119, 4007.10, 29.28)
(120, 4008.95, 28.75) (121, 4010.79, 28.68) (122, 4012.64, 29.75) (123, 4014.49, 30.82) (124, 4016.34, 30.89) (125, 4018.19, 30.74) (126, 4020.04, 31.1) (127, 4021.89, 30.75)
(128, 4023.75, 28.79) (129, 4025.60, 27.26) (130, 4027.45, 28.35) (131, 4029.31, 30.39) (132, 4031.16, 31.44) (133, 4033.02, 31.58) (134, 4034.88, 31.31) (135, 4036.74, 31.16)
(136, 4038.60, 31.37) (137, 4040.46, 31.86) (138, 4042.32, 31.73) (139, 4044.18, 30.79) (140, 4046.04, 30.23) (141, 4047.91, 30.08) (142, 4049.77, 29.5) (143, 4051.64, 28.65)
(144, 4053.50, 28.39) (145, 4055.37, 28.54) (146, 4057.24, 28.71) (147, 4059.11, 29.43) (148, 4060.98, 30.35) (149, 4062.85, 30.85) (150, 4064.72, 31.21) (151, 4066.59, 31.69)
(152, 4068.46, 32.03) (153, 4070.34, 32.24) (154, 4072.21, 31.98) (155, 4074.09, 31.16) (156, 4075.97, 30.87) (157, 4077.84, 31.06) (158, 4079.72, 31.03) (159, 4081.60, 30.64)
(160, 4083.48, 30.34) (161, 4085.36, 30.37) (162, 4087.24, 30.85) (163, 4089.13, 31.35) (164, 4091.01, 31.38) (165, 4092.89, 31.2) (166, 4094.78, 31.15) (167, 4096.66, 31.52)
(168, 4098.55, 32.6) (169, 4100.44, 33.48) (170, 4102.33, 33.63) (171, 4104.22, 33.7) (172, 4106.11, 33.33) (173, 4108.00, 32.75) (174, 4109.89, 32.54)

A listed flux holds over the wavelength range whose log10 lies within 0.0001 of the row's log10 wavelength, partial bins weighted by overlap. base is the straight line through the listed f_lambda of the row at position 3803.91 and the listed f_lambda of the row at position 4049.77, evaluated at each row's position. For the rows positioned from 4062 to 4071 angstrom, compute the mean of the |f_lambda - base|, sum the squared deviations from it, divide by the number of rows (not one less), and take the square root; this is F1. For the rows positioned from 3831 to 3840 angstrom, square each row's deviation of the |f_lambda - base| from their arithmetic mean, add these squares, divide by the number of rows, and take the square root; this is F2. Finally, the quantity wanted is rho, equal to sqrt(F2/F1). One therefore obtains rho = 1.7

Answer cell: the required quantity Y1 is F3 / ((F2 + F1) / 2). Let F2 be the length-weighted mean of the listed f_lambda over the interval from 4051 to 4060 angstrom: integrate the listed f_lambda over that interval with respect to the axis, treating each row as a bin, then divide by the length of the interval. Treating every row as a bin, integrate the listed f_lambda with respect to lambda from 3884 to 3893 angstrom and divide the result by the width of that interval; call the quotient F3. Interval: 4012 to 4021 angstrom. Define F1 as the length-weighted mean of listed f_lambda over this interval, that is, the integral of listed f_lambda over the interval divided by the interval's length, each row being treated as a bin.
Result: 1.19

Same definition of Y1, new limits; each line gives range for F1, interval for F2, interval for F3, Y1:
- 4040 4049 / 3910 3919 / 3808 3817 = 1.02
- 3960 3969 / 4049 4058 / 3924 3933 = 1.11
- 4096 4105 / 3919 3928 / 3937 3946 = 1.06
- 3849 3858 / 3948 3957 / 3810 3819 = 0.95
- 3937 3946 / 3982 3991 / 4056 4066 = 0.91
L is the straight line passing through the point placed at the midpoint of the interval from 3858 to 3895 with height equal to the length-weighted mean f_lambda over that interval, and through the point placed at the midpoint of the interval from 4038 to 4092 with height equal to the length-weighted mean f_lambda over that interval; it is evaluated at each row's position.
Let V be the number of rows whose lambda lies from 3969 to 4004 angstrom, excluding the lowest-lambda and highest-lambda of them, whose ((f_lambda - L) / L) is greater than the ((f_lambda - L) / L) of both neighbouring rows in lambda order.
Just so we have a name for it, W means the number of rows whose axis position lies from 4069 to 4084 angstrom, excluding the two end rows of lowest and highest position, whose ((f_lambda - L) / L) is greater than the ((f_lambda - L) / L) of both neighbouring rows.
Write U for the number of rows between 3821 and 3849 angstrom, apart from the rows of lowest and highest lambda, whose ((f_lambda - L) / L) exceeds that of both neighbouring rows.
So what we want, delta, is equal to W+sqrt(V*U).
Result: 4.00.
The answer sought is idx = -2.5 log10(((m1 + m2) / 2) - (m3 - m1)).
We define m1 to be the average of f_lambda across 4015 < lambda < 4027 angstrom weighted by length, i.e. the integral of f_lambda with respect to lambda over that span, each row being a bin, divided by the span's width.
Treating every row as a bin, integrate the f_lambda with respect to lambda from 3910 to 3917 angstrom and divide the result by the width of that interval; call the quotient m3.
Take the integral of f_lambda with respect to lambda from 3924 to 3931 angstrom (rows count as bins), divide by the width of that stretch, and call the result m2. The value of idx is -3.57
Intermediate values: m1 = 29.9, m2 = 34.3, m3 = 35.1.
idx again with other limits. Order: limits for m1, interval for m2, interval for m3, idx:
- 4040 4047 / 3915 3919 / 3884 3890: -3.64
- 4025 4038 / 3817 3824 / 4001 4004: -3.89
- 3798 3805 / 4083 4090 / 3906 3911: -3.64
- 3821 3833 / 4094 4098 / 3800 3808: -3.89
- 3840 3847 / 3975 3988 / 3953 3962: -4.01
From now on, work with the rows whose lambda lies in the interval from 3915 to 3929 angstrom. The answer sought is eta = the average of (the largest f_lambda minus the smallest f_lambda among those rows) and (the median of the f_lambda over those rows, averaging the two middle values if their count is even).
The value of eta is 18.2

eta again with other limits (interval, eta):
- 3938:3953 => 19.4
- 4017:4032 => 17.4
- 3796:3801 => 16.6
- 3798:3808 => 17.1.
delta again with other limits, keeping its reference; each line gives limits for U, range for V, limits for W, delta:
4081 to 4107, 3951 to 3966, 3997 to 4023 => 3.00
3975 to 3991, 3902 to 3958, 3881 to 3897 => 5.16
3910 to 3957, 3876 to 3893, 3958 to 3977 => 3.00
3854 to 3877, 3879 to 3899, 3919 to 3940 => 3.41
